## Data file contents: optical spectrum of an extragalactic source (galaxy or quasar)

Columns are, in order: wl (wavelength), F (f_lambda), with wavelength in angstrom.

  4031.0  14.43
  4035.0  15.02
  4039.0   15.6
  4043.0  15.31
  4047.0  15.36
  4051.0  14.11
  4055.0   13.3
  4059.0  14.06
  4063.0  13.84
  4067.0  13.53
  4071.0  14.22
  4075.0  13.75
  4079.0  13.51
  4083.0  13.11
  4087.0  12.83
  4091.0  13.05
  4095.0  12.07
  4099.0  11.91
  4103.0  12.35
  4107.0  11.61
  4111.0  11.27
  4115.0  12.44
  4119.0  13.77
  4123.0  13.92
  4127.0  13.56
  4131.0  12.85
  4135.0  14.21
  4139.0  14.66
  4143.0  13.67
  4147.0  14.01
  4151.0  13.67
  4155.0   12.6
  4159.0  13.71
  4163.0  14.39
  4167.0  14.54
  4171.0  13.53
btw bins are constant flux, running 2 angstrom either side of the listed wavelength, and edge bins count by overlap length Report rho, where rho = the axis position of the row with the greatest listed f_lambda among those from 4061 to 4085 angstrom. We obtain 4071.0 angstrom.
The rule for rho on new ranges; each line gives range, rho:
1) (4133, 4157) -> 4139.0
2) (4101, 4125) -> 4123.0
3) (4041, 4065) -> 4047.0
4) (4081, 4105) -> 4083.0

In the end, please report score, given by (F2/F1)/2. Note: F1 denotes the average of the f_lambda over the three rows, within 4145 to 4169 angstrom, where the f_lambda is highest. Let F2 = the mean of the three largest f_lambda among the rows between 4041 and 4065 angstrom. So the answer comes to 0.52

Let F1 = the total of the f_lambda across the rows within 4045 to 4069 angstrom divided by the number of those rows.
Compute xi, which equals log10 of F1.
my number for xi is 1.147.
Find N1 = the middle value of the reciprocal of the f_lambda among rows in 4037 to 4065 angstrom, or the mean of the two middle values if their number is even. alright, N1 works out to 0.0709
